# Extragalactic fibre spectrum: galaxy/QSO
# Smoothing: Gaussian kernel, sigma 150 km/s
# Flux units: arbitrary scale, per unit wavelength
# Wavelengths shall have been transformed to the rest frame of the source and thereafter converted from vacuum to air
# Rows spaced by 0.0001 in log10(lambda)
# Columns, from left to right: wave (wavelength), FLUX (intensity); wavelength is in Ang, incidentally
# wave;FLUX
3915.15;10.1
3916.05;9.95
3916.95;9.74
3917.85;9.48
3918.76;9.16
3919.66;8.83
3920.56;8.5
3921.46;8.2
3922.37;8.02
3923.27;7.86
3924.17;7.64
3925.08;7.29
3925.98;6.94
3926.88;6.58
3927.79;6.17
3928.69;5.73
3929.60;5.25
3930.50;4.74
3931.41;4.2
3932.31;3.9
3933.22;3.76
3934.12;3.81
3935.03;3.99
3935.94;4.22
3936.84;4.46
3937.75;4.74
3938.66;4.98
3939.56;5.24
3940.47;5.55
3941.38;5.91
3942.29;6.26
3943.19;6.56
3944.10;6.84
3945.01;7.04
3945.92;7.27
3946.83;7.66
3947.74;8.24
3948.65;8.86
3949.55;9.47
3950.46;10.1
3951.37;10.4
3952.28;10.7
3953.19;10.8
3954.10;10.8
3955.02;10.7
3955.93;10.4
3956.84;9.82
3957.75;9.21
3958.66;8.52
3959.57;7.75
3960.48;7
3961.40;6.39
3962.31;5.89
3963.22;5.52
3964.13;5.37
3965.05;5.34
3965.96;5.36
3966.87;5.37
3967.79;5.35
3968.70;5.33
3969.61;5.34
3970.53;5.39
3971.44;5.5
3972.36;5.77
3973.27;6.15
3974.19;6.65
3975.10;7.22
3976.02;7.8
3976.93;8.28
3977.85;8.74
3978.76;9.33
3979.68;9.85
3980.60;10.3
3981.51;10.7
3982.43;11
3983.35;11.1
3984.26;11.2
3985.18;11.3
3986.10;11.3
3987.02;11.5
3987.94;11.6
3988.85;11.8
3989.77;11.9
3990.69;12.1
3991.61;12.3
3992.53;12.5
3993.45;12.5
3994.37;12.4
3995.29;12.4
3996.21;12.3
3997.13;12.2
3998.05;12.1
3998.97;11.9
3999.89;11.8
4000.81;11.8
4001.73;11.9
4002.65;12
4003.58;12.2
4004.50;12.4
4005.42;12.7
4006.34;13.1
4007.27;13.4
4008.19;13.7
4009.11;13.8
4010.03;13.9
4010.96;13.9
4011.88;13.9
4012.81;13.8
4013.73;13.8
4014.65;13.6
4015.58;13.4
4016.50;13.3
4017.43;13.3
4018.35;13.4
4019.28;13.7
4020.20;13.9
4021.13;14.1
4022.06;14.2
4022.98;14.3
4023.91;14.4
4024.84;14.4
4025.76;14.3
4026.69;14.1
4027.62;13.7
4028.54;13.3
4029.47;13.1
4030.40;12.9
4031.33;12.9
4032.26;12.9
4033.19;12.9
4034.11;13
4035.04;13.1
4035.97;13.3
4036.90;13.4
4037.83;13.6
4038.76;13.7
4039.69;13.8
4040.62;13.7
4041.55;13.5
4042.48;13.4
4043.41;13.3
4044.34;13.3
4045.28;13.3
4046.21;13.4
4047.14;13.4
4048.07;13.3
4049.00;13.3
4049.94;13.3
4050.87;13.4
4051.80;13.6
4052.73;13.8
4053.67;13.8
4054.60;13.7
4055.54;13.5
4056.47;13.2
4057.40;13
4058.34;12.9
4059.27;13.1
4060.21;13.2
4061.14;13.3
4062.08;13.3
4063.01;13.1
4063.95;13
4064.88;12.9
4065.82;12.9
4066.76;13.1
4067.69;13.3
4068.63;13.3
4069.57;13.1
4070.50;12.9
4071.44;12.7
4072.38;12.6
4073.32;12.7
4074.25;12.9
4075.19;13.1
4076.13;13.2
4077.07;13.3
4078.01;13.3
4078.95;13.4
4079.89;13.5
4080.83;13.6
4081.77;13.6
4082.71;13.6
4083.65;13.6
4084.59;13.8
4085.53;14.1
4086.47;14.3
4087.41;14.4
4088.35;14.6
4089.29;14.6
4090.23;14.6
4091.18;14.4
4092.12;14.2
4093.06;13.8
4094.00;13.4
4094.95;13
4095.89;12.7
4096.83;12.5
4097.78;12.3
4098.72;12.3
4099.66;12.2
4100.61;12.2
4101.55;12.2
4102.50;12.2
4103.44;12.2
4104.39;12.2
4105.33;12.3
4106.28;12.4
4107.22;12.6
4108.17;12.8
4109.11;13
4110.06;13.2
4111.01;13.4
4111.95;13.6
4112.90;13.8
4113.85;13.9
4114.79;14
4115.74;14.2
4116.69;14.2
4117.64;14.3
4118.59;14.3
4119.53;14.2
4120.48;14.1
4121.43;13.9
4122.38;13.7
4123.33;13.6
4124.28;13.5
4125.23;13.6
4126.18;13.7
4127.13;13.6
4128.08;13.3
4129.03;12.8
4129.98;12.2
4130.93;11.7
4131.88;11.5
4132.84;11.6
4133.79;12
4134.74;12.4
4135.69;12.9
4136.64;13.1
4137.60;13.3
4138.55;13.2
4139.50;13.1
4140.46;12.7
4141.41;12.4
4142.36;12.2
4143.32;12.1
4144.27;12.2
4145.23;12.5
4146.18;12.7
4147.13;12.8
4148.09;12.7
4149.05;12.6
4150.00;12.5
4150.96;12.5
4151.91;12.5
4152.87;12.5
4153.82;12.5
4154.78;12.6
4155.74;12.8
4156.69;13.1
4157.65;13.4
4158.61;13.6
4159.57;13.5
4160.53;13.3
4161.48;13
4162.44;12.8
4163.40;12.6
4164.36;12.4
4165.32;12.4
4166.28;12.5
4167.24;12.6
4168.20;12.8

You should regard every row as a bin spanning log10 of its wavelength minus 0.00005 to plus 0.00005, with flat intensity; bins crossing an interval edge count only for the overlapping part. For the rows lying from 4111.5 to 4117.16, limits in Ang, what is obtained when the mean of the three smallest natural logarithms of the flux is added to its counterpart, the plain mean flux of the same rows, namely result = 16.6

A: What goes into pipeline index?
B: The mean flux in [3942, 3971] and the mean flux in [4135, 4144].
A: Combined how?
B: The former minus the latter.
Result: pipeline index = -5.1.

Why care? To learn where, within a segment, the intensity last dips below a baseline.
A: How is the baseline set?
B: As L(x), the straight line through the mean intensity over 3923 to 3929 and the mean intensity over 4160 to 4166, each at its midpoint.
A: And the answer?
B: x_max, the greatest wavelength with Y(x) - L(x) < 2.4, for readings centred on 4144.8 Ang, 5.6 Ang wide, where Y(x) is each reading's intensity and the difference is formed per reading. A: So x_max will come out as 4147.13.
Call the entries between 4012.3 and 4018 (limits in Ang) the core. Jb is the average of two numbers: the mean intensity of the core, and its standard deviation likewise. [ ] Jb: 6.9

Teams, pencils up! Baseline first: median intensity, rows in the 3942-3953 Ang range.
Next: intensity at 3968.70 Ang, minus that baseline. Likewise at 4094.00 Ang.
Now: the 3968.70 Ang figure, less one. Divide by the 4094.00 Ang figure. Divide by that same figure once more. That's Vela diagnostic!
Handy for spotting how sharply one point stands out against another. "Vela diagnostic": -0.12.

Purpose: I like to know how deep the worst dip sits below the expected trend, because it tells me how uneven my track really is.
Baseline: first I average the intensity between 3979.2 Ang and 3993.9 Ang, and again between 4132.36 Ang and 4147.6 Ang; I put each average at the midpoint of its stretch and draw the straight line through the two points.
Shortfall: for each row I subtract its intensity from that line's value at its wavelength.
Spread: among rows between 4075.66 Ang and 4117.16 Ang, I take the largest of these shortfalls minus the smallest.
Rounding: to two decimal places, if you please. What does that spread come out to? 2.52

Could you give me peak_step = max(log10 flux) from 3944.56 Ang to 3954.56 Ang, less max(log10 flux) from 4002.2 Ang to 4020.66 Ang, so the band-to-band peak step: -0.11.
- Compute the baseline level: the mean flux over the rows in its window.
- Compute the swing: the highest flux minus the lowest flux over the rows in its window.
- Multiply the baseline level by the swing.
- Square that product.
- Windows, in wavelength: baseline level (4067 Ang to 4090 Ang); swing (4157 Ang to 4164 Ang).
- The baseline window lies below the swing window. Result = 182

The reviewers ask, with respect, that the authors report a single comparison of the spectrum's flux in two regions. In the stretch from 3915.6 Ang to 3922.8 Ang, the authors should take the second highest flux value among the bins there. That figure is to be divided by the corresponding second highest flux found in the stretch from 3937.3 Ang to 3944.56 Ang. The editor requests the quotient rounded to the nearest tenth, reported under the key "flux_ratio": 1.5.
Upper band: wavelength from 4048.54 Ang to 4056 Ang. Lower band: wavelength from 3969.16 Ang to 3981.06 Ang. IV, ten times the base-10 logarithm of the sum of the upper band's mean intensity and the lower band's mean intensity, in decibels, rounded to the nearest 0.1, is 13.2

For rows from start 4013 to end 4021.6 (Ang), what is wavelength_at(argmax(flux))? 4021.13 Ang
